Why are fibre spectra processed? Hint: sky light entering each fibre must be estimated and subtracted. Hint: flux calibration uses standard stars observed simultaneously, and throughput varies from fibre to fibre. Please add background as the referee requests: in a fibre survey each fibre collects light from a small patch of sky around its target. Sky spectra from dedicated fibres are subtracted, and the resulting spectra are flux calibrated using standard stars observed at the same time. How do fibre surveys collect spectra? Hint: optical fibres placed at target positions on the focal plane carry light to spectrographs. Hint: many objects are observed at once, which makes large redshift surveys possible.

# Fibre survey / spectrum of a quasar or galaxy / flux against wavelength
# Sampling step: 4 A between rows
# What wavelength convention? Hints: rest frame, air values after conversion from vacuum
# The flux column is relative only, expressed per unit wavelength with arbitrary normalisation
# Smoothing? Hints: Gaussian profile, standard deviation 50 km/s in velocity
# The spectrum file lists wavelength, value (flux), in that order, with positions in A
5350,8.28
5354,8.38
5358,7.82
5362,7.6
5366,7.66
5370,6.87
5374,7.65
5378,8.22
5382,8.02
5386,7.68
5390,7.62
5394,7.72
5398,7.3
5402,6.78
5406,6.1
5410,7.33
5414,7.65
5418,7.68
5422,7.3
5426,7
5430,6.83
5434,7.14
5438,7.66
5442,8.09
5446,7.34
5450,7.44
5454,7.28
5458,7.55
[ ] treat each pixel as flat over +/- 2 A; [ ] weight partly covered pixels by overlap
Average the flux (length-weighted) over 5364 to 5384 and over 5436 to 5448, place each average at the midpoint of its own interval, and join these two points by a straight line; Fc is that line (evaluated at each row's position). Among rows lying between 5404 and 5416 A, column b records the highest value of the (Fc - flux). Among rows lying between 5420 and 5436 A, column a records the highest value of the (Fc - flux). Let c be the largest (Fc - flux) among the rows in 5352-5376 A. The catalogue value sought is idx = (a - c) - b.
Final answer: -1.5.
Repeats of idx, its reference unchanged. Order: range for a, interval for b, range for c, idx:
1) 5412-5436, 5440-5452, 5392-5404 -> -0.4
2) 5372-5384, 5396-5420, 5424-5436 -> -2.4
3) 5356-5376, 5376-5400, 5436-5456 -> 0.0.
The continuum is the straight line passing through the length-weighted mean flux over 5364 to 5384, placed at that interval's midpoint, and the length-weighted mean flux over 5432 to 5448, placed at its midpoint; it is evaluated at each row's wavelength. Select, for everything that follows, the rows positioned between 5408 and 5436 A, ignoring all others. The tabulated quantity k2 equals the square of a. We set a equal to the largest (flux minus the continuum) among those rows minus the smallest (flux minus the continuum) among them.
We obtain 0.7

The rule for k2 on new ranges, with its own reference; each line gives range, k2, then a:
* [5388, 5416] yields 2.6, 1.60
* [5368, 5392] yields 1.9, 1.37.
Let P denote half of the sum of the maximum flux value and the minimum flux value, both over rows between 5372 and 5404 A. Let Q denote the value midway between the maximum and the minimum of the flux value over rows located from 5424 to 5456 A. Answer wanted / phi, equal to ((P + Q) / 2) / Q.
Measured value 1.00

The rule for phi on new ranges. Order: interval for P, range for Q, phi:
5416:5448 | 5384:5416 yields 1.04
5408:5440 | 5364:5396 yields 0.98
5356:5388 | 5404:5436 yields 1.05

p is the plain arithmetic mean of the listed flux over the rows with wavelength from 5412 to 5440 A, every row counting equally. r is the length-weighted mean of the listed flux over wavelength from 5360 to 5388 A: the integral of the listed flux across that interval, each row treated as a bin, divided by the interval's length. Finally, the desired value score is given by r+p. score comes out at 15.0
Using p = 7.32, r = 7.67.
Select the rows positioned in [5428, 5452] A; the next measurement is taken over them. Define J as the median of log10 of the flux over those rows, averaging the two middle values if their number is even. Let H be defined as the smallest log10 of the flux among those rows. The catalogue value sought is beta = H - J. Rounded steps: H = 0.834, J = 0.869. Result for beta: -0.034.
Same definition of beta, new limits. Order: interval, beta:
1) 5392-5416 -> -0.079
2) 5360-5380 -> -0.047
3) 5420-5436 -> -0.015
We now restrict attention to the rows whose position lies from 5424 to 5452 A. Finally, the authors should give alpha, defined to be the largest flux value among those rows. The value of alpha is 8.09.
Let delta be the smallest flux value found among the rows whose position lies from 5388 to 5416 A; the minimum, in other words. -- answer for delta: 6.1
